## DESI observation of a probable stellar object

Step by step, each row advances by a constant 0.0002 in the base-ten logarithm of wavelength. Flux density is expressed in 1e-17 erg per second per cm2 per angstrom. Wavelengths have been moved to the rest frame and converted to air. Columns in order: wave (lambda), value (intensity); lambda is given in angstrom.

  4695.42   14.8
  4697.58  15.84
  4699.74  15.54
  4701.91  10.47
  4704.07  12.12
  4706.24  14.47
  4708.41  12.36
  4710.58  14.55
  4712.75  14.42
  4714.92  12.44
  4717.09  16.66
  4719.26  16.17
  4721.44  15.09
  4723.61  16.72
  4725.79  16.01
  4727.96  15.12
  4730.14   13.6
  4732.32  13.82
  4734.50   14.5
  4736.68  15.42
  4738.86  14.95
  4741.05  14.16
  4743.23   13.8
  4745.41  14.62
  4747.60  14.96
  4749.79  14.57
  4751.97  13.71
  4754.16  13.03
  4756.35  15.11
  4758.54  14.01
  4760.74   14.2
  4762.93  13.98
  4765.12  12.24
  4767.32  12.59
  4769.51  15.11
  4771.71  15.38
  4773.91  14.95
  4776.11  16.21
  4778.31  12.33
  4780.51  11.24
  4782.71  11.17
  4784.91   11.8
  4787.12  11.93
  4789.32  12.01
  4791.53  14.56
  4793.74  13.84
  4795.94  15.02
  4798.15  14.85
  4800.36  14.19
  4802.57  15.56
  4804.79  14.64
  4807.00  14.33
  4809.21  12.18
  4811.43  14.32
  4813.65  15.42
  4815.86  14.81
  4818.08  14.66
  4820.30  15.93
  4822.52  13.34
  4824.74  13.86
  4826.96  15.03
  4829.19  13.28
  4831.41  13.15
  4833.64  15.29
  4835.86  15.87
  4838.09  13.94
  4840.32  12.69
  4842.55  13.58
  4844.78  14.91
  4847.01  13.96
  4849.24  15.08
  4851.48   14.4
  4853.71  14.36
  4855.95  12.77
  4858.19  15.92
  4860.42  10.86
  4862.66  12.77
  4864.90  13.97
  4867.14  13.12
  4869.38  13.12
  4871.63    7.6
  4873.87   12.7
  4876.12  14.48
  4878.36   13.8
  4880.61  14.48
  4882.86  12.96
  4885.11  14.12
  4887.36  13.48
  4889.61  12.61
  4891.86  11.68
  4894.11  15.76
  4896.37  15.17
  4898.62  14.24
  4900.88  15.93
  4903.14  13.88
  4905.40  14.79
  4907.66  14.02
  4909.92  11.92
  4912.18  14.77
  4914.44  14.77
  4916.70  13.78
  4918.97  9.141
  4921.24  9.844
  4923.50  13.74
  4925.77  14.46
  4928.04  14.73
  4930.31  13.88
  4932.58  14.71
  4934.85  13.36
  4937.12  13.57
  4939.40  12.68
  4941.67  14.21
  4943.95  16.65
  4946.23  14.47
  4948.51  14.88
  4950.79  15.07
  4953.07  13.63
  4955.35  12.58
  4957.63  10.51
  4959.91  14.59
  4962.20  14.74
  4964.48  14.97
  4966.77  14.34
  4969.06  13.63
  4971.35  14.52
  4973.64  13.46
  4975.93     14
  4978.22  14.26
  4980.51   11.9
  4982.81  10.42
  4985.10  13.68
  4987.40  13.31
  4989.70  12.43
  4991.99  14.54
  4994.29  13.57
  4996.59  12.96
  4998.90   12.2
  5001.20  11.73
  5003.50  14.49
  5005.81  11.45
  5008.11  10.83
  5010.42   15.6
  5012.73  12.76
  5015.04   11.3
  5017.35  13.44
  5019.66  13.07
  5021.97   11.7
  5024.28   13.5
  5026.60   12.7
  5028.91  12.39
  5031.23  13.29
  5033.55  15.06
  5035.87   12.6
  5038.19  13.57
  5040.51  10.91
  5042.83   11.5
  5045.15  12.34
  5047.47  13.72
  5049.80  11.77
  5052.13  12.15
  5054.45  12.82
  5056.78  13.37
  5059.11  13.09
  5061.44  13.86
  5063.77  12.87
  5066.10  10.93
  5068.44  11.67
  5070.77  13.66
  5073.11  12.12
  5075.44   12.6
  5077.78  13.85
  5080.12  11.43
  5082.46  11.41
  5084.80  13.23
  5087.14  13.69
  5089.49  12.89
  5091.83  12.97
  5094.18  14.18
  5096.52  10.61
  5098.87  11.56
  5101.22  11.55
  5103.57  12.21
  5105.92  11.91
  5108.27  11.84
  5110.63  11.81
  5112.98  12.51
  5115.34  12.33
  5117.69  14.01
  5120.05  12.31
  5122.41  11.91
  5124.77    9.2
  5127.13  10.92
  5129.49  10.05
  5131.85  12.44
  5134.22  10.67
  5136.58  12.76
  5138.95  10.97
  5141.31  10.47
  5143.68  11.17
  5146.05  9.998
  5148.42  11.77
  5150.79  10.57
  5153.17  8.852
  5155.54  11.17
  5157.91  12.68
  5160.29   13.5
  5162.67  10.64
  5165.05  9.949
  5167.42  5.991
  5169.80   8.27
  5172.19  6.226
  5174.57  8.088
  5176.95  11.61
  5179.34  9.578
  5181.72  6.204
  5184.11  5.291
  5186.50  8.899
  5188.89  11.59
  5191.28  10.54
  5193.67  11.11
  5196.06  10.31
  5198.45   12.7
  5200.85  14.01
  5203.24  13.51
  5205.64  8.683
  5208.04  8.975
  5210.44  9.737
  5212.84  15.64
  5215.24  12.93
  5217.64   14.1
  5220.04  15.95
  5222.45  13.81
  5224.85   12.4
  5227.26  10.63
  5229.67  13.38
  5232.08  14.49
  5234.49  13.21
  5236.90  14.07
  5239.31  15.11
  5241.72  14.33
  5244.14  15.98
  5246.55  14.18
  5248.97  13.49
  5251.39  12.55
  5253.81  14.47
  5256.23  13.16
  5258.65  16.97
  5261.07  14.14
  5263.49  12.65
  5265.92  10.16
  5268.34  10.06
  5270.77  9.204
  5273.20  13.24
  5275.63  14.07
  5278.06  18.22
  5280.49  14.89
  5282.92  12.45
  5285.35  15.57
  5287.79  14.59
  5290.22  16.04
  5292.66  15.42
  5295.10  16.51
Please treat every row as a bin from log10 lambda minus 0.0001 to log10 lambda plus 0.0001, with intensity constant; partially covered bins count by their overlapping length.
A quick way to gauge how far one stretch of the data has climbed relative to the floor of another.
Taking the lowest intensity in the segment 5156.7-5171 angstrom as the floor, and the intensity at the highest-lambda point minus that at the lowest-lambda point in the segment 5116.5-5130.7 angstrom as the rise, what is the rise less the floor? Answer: -10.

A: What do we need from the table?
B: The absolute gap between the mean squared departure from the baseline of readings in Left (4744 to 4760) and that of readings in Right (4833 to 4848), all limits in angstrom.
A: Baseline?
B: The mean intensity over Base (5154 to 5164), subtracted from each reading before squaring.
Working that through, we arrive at 0.7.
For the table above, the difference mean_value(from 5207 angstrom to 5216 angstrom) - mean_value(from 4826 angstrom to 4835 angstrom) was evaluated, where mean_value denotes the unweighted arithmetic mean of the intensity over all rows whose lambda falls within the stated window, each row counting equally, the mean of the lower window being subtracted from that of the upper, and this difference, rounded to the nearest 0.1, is -2.4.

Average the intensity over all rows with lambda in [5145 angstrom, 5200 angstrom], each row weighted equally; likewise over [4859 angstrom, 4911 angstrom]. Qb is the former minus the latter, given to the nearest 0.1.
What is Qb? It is -3.6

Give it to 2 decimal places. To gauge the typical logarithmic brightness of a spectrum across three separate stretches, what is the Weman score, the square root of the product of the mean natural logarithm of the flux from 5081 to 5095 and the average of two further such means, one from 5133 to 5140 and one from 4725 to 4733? 2.56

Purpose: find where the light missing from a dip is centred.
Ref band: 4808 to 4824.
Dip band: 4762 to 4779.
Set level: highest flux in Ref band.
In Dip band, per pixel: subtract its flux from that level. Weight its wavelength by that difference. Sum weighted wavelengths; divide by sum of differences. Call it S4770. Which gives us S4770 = 4769.4 angstrom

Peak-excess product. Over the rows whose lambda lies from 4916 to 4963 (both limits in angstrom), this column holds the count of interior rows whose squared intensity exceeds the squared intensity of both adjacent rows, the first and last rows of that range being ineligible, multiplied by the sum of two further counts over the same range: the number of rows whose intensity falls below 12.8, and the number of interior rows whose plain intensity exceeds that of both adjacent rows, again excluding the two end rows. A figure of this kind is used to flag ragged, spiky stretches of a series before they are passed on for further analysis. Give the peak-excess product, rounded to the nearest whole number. 50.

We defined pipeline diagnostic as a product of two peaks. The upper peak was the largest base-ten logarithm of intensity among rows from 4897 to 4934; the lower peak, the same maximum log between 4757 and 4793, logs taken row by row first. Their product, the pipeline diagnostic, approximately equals 1.45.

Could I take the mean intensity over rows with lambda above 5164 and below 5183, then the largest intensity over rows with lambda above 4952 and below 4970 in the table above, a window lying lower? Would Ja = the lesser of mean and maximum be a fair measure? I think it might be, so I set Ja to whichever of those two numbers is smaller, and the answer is 8.2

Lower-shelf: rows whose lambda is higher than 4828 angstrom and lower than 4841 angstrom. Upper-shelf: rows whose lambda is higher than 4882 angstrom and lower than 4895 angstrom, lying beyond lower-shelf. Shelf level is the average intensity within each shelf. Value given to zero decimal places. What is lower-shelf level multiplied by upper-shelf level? 189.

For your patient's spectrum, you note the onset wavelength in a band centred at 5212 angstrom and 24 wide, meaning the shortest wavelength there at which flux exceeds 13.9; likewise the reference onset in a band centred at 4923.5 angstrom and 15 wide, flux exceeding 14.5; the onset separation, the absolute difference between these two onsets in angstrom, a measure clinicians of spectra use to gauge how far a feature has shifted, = 272.8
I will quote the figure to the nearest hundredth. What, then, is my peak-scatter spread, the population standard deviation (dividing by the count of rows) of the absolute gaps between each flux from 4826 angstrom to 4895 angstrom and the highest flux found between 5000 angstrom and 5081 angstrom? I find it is 1.54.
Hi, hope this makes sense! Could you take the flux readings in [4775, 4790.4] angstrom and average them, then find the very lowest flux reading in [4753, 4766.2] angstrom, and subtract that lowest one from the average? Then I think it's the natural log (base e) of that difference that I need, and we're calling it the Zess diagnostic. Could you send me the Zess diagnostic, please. -1.9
